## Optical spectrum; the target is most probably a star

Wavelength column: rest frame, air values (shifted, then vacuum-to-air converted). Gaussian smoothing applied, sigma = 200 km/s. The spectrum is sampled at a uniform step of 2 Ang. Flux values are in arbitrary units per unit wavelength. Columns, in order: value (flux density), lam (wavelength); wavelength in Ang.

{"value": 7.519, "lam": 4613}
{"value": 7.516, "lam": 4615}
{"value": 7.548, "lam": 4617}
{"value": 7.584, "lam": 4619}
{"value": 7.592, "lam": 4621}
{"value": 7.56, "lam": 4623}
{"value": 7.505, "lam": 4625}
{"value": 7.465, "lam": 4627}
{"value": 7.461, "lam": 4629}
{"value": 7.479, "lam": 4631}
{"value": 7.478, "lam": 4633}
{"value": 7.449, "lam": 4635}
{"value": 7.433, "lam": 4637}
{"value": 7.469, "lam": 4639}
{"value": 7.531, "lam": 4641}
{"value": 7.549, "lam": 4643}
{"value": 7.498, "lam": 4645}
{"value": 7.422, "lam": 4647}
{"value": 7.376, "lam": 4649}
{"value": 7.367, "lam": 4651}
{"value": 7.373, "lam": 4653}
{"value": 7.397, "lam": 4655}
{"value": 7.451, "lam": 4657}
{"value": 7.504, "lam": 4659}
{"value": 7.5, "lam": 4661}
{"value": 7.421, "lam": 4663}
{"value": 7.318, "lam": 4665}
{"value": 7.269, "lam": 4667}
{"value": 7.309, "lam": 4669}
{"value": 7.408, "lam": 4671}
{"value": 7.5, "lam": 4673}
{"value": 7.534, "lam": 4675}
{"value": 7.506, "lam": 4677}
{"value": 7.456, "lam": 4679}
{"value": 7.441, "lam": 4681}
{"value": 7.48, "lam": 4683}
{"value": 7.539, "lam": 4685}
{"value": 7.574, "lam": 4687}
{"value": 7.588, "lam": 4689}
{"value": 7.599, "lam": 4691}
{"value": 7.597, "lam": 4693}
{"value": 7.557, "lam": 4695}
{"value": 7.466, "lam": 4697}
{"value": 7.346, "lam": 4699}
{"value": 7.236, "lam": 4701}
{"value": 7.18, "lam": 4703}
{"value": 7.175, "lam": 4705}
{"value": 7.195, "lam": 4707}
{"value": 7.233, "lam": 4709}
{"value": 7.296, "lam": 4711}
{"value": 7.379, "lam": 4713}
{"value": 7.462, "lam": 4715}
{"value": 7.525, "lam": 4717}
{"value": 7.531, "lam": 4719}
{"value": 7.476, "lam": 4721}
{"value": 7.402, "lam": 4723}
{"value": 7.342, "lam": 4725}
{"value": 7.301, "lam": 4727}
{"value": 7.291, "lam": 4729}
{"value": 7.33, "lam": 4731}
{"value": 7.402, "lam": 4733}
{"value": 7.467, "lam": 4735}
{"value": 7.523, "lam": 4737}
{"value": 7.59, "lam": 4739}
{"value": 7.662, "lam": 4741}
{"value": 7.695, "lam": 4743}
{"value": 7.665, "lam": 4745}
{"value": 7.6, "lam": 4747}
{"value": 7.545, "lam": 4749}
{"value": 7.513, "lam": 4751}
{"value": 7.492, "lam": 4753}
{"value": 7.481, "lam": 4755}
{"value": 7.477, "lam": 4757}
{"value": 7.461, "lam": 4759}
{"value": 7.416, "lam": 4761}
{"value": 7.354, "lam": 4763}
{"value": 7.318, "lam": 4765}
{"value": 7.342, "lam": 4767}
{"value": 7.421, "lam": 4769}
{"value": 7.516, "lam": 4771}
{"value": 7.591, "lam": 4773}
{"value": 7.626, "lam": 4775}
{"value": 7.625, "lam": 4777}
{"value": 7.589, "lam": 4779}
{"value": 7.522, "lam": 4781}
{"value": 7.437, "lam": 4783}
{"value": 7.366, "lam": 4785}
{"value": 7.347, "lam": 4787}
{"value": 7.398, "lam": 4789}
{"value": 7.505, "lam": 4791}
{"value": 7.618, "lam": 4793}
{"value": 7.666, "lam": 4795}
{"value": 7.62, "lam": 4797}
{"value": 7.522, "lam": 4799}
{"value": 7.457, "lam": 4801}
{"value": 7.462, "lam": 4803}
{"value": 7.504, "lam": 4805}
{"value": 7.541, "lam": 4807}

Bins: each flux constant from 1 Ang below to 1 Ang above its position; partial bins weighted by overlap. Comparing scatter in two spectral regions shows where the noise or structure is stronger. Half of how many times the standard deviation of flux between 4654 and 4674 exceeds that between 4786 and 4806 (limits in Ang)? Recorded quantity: 0.42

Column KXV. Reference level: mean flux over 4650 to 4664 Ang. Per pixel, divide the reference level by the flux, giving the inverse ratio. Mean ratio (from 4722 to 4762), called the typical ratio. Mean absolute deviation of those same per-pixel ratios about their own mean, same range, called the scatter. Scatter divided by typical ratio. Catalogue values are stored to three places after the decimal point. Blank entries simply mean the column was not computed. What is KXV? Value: 0.013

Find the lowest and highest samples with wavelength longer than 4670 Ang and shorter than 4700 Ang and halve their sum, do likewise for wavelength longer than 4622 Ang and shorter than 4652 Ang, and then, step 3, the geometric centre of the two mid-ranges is 7.47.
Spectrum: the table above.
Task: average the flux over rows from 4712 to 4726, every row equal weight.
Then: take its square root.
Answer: 2.73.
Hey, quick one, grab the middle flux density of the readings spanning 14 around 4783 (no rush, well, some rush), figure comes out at 7.44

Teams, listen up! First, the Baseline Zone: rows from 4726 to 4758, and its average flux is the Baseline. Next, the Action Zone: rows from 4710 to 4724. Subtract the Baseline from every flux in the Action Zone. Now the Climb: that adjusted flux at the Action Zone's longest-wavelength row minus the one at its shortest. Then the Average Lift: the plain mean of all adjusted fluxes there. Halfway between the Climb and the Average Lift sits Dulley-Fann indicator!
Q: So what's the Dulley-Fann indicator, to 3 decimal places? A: 0.021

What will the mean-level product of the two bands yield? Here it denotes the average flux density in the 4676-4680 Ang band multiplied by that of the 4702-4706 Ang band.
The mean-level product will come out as 53.7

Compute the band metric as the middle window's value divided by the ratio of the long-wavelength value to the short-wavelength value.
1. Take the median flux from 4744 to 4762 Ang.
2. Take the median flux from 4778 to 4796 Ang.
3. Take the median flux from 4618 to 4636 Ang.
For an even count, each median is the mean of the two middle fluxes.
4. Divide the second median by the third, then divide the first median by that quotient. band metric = 7.47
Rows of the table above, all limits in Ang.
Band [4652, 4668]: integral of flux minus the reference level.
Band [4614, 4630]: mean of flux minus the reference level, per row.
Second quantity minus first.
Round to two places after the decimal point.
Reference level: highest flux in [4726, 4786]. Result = 4.49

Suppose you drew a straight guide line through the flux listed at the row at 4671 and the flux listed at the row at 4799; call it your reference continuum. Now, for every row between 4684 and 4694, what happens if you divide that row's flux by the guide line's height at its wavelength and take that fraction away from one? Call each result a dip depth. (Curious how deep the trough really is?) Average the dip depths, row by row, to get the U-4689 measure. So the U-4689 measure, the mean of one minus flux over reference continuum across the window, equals -0.021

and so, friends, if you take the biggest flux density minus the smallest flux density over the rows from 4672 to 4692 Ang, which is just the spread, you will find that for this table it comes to 0.16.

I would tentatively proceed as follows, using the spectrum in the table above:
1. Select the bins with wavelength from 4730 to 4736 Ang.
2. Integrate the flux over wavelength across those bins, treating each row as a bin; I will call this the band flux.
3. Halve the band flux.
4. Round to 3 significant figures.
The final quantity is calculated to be 22.2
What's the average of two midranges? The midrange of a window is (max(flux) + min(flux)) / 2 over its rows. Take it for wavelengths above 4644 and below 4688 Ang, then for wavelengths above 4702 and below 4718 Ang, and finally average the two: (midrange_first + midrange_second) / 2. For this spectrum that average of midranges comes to 7.39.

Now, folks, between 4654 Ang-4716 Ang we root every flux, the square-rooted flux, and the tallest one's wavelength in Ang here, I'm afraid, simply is 4691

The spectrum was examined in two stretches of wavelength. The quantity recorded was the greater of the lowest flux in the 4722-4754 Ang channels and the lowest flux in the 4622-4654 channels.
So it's 7.37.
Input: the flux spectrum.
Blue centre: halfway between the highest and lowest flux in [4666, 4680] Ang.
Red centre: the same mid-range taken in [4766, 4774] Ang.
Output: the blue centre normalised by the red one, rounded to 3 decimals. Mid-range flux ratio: 0.991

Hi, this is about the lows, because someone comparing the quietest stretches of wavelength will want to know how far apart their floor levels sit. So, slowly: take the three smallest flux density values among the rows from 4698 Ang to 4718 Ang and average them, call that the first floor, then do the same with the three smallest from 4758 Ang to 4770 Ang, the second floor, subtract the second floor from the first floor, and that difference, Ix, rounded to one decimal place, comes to -0.2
